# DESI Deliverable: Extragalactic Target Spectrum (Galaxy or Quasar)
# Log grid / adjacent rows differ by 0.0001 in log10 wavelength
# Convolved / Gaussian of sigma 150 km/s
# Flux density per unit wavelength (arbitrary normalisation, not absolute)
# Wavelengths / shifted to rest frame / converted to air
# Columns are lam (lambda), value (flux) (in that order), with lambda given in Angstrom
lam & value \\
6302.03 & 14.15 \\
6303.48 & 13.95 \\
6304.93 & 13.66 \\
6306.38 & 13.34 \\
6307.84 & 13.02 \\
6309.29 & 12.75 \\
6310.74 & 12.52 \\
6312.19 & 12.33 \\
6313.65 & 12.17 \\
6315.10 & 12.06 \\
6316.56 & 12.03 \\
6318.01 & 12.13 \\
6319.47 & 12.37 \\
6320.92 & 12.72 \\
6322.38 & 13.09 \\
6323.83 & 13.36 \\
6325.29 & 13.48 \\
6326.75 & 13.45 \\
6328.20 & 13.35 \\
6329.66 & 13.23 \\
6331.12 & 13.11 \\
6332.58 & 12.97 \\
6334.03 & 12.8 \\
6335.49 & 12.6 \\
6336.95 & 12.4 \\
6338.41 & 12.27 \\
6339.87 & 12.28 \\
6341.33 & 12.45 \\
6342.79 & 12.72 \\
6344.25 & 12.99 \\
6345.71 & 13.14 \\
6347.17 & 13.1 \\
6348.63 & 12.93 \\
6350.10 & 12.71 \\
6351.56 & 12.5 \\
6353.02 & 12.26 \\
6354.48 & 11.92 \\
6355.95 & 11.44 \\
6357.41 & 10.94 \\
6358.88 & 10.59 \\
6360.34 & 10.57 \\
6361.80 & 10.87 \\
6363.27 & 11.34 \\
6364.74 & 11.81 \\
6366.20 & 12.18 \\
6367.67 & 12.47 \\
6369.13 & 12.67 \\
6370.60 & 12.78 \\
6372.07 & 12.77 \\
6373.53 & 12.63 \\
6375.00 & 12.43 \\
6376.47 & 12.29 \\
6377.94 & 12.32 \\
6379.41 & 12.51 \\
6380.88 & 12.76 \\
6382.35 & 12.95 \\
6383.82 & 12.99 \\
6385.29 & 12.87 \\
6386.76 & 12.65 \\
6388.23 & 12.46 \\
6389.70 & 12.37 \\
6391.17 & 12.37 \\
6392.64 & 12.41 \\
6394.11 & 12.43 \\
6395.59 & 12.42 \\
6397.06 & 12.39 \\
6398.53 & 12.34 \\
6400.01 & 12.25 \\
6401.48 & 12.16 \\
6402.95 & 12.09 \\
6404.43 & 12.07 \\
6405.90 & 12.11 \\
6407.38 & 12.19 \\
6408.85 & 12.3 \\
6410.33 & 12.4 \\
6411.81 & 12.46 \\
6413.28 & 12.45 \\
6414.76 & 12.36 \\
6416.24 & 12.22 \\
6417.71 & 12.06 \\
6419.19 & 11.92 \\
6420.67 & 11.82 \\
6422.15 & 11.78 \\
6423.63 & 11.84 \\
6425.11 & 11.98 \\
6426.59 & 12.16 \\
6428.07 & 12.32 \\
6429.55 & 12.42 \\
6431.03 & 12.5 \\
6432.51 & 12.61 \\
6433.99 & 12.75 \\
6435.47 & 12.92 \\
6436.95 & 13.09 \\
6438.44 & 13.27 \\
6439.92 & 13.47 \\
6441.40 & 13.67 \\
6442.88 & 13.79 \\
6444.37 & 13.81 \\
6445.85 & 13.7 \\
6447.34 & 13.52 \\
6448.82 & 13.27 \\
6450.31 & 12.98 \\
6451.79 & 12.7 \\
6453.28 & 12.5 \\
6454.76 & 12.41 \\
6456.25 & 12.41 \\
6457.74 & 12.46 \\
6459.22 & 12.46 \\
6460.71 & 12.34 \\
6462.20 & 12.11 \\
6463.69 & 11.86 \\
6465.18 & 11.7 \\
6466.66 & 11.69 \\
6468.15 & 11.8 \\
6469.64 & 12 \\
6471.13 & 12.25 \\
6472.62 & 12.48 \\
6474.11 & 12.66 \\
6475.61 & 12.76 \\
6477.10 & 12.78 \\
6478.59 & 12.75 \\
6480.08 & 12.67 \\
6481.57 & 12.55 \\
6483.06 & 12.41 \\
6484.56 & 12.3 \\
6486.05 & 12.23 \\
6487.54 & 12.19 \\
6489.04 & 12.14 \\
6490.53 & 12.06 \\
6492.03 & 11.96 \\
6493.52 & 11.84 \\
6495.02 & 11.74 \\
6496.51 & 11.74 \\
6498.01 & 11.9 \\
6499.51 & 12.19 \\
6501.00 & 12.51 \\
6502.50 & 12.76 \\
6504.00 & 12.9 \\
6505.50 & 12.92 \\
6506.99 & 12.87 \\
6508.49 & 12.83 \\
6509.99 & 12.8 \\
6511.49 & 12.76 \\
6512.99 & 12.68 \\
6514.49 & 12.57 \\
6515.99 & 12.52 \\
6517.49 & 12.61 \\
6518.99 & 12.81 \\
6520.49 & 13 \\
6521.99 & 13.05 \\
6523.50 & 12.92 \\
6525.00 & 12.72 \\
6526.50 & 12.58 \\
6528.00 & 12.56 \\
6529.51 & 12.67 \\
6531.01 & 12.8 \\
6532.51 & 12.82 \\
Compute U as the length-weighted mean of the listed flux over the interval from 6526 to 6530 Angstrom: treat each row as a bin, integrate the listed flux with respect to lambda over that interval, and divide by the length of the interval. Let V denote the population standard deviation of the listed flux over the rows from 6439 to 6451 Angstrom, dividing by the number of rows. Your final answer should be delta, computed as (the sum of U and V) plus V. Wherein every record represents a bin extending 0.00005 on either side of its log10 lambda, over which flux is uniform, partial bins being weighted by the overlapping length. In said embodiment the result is 13.1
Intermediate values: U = 12.6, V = 0.27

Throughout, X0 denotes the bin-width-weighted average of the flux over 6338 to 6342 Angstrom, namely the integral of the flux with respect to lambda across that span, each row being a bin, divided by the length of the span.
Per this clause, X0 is 12.3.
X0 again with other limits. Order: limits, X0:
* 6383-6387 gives 12.9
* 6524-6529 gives 12.6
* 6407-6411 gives 12.3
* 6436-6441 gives 13.3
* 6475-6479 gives 12.8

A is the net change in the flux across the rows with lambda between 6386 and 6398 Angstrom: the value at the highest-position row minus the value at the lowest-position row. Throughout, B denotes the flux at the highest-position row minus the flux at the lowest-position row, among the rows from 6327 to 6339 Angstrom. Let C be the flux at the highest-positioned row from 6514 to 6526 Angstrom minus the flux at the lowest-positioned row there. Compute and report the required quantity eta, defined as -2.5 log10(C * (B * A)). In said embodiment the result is 3.4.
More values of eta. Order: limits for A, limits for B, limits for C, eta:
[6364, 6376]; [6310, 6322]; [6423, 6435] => 2.4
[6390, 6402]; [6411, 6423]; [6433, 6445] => 2.0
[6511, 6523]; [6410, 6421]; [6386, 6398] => 3.4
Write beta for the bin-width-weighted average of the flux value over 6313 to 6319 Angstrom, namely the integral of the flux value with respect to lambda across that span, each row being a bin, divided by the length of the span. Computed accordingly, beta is 12.1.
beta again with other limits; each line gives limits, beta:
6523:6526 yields 12.8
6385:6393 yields 12.5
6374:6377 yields 12.4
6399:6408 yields 12.1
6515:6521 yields 12.7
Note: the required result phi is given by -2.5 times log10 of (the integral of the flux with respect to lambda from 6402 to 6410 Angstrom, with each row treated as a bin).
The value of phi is -4.97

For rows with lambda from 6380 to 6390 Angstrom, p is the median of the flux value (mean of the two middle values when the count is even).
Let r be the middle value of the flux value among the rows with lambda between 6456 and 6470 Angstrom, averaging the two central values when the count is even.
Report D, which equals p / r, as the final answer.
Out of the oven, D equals 1.058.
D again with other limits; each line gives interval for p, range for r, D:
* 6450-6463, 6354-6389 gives 1.001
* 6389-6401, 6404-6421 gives 1.014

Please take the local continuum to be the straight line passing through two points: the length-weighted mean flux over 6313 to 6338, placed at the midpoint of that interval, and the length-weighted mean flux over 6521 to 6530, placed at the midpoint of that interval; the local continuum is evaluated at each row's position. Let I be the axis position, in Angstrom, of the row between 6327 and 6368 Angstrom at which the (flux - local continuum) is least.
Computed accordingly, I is 6360.34 Angstrom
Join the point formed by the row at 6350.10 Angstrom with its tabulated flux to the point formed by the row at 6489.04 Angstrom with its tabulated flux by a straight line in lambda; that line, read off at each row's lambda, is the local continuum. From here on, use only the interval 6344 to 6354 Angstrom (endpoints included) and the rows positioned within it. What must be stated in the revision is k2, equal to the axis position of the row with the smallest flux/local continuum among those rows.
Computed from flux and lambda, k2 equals 6353.02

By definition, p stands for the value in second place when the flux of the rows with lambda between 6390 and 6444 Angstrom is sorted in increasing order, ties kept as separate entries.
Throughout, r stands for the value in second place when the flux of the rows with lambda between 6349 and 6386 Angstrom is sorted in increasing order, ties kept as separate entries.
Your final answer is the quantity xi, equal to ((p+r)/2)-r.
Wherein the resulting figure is 0.6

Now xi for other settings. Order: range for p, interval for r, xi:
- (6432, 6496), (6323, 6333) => -0.7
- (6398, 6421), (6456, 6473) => 0.1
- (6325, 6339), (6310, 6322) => 0.2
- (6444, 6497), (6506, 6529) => -0.4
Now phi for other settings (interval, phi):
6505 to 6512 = -4.88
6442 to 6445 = -4.04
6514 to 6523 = -5.15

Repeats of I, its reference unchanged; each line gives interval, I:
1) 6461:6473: 6466.66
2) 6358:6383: 6360.34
